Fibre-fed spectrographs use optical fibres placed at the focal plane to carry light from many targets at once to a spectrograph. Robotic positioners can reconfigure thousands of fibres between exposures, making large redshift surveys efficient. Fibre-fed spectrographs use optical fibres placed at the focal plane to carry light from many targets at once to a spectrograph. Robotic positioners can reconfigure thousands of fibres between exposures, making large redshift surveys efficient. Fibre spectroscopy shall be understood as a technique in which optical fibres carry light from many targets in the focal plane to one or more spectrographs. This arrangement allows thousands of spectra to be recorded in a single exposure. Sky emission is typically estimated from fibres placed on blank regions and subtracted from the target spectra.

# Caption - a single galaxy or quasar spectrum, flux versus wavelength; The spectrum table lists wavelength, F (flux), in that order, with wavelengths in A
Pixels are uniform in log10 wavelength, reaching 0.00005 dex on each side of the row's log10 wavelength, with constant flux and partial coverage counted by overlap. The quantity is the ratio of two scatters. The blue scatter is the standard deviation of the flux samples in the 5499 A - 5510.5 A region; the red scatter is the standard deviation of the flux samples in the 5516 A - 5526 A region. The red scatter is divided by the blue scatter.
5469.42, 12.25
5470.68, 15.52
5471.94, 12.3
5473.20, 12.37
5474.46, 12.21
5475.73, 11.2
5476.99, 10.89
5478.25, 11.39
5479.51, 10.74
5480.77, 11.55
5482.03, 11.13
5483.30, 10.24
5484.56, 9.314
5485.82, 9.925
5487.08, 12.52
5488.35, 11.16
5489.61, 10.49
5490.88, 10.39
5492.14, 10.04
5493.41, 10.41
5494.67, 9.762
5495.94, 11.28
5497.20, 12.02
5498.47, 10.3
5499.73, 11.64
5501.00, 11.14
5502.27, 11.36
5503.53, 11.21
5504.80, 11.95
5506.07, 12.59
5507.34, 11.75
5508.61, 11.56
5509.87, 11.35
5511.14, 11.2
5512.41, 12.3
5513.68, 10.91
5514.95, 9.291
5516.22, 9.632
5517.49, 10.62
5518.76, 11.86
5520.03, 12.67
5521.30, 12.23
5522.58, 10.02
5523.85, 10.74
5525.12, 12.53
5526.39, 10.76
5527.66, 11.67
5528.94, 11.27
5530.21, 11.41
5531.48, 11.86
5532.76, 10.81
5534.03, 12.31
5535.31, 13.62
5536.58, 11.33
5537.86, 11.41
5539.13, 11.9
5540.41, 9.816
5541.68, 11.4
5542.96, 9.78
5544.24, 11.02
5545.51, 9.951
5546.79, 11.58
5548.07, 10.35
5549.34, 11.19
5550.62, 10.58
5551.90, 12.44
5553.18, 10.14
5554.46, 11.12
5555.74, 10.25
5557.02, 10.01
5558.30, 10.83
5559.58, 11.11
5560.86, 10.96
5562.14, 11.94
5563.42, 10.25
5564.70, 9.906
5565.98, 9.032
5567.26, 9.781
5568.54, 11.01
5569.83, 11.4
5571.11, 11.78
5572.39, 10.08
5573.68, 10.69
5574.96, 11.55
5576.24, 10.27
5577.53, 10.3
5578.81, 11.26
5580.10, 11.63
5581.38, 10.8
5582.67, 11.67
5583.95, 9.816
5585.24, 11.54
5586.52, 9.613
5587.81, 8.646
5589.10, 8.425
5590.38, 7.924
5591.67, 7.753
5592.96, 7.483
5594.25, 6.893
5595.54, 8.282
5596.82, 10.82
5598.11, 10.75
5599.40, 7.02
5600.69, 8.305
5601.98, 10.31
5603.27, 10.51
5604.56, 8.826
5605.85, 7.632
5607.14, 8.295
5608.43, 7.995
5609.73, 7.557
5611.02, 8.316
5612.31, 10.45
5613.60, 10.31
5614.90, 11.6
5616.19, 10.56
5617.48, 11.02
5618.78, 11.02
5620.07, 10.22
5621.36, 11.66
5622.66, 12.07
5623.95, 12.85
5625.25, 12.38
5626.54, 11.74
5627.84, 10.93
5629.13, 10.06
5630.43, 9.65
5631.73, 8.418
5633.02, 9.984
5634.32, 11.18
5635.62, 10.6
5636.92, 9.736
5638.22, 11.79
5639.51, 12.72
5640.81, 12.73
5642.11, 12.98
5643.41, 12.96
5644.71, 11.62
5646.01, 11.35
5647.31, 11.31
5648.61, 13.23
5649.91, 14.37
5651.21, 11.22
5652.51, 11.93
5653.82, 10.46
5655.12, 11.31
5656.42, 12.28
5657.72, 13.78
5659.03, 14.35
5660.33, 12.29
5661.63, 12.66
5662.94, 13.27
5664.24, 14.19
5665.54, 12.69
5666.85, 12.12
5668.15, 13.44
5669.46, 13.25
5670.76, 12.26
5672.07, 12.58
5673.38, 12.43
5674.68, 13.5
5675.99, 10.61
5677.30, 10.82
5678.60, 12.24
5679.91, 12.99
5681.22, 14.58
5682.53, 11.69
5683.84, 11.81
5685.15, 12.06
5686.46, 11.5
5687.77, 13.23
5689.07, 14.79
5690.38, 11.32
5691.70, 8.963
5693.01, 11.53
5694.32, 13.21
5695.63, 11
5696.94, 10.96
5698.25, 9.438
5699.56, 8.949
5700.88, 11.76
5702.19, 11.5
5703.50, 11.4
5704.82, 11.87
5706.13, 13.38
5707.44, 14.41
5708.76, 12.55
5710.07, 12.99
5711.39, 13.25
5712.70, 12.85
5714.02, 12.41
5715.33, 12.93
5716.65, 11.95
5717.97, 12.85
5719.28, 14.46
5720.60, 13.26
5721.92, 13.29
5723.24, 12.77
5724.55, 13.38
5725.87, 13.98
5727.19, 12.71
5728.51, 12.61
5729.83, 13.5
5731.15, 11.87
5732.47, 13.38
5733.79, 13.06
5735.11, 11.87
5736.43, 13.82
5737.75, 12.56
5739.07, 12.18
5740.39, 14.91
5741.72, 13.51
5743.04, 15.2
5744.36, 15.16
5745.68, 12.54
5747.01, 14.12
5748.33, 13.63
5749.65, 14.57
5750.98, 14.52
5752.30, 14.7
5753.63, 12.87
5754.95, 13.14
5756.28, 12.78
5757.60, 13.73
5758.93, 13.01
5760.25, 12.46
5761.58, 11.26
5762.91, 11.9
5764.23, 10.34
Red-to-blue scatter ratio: 2.6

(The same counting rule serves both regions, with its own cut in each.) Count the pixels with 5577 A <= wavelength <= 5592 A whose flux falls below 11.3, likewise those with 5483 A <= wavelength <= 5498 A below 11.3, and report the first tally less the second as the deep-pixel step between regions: -1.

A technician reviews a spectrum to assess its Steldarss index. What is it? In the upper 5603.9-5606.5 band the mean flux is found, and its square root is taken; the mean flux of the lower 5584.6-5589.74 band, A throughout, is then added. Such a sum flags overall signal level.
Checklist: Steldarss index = 12.4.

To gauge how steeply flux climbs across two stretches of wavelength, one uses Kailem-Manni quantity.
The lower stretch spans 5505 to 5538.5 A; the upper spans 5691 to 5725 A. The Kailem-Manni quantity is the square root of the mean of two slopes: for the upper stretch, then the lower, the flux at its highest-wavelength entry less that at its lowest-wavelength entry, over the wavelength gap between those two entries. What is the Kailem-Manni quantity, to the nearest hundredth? 0.22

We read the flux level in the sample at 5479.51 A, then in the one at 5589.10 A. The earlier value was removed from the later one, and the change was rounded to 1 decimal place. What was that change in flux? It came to -2.3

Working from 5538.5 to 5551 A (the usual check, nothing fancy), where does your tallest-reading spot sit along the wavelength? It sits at 5539.13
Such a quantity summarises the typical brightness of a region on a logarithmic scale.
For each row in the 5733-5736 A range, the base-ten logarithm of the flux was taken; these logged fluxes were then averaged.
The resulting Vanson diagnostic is 1.10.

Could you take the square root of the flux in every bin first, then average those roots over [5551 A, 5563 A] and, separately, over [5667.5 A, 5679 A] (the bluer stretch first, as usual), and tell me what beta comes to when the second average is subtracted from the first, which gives -0.2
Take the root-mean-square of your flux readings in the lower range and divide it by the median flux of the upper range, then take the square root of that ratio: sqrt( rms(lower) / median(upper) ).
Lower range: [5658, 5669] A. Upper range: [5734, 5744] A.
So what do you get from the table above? 0.99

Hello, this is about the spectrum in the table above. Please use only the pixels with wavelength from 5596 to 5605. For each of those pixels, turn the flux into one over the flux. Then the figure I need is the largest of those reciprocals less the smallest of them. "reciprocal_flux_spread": 0.050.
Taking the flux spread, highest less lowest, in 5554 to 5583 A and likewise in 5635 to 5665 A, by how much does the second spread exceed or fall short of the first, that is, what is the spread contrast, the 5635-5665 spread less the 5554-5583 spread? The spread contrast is 1.73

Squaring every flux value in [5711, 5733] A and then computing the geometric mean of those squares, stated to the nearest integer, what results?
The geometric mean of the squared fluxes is 169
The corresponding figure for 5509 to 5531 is 125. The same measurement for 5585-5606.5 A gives 77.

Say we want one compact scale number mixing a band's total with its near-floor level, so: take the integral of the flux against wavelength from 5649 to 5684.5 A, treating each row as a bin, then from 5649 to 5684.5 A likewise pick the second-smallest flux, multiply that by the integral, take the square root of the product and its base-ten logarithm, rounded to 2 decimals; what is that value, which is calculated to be 1.84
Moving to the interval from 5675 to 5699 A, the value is 1.71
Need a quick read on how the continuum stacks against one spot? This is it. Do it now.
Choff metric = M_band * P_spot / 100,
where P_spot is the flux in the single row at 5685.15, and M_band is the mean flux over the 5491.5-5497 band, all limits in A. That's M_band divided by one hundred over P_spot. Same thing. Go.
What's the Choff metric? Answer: 1.3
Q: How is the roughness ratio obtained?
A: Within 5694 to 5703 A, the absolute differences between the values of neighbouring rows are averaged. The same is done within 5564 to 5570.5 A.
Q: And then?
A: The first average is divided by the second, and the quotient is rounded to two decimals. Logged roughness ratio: 1.51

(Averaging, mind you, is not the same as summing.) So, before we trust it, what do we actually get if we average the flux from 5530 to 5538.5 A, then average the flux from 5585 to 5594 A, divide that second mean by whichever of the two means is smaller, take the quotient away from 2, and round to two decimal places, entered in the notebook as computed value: 1.00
